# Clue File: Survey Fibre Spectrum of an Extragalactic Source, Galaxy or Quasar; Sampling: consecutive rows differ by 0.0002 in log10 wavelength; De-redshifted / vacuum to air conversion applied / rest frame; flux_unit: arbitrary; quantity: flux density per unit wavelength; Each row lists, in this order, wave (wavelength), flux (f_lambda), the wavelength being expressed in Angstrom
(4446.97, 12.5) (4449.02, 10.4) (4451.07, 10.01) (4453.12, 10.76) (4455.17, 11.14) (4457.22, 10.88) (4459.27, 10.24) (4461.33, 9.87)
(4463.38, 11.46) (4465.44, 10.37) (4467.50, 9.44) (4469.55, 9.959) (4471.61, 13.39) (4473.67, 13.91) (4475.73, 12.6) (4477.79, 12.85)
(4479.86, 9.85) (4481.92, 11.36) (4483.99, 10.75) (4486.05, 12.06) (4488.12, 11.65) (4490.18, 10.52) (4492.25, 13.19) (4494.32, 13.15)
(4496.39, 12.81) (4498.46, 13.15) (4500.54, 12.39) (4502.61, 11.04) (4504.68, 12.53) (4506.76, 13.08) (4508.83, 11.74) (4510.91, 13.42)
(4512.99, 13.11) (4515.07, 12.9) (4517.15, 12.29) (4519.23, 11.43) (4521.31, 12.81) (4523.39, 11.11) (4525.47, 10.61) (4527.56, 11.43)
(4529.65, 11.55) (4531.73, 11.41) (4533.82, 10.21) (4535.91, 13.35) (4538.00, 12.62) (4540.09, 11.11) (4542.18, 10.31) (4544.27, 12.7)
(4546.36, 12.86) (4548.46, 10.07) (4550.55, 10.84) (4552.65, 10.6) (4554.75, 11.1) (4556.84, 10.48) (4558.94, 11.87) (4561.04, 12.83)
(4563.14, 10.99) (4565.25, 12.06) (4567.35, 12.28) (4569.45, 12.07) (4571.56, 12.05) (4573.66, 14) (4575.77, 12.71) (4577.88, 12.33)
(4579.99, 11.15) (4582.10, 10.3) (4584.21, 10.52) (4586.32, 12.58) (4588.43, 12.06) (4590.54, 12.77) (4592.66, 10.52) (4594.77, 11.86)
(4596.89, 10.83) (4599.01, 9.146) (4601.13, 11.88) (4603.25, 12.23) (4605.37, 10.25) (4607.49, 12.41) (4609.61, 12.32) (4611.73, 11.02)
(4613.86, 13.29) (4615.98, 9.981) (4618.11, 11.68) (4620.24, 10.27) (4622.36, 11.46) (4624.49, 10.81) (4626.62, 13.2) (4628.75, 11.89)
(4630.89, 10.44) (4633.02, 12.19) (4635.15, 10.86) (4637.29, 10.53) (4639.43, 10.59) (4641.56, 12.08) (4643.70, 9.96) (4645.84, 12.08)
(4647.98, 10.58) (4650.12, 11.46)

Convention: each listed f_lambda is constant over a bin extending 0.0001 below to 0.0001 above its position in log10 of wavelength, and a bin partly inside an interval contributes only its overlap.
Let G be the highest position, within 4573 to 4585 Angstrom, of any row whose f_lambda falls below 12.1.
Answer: 4584.21 Angstrom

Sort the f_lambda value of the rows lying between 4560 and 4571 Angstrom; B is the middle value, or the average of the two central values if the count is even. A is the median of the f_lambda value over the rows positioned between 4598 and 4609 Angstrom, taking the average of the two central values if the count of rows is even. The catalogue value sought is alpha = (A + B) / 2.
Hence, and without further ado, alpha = 12.0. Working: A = 11.9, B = 12.1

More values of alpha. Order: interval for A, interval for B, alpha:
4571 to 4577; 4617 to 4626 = 11.9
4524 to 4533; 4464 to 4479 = 12.0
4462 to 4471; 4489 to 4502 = 11.6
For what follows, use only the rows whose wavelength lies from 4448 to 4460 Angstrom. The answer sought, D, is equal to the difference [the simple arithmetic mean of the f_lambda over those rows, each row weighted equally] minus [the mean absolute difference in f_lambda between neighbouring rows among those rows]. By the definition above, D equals 10.1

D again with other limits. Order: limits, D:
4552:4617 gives 10.4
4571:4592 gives 11.0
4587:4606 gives 9.8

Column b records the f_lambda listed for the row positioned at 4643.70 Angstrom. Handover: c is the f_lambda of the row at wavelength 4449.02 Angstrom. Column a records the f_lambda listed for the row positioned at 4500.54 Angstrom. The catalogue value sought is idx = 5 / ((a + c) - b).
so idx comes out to 0.39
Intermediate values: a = 12.39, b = 9.96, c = 10.4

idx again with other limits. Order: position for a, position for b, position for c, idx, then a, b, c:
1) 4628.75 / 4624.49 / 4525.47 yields 0.43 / 11.89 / 10.81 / 10.61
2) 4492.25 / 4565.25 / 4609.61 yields 0.37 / 13.19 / 12.06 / 12.32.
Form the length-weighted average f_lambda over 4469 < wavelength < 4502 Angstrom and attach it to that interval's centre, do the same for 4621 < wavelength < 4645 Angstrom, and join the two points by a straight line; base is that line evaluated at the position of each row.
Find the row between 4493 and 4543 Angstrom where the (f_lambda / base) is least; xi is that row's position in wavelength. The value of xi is 4533.82 Angstrom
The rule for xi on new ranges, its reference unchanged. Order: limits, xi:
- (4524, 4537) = 4533.82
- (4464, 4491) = 4467.50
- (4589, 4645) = 4599.01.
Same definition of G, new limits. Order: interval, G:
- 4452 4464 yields 4463.38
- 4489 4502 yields 4490.18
